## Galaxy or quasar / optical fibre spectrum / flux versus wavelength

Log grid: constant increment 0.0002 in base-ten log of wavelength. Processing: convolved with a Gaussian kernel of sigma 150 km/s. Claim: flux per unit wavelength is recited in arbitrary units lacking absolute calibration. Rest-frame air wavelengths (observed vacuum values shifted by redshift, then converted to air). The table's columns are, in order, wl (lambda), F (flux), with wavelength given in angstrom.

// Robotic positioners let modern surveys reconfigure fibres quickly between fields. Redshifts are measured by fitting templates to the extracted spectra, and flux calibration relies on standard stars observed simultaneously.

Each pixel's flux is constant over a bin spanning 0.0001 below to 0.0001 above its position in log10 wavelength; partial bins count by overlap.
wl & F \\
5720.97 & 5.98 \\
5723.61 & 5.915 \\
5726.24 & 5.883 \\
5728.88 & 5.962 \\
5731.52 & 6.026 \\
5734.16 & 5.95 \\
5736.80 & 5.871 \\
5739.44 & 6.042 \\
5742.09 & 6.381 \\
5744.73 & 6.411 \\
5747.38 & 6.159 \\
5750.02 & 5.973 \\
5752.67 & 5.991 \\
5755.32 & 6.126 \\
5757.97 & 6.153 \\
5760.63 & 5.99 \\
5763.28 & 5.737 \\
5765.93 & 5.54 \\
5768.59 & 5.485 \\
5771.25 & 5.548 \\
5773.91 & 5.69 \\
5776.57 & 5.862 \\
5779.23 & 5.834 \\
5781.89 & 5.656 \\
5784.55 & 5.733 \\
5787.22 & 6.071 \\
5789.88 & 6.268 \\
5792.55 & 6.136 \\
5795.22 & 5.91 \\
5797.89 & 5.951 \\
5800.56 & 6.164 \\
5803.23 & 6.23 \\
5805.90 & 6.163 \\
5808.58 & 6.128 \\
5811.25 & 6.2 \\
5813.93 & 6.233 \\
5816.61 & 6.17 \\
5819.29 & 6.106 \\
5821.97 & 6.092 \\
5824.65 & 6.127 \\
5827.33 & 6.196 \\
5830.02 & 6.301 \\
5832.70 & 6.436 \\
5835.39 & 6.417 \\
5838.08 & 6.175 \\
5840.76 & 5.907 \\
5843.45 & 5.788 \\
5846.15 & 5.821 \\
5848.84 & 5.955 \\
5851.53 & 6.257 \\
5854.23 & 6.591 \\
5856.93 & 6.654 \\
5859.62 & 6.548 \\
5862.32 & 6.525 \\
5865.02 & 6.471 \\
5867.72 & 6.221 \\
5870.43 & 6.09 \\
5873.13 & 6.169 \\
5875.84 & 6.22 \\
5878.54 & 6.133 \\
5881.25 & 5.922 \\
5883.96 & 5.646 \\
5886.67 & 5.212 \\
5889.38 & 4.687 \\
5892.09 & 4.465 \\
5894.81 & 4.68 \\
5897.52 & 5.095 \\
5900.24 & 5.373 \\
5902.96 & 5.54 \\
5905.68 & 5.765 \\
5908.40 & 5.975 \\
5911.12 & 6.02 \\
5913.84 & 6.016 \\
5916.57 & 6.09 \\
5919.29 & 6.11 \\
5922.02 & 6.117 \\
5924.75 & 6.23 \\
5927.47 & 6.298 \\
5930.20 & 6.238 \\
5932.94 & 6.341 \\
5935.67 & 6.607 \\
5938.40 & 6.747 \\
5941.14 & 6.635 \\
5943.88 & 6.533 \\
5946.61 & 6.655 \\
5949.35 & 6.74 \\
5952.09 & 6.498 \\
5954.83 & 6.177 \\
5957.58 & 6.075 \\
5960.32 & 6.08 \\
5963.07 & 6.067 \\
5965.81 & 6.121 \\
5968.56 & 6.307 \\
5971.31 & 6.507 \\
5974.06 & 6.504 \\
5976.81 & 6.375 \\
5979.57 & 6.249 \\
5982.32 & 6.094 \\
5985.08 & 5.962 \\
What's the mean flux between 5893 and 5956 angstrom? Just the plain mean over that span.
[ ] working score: 6.1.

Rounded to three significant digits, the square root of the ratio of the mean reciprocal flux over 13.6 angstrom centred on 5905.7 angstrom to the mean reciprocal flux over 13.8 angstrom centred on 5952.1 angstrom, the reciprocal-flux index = 1.06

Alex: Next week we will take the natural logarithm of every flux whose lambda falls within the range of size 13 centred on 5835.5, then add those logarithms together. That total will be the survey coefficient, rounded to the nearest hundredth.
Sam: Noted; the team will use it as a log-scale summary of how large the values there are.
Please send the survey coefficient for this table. 9.16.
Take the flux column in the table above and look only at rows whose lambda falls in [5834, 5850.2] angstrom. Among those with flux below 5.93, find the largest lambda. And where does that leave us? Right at 5846.15 angstrom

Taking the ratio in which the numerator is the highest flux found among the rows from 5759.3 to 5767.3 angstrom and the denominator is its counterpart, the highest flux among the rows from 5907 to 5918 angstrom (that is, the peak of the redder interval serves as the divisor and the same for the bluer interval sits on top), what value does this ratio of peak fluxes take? 0.98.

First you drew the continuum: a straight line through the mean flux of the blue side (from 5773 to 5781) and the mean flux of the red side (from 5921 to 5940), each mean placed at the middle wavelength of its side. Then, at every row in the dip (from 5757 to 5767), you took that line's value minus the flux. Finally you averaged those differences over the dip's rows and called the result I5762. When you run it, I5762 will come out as -0.11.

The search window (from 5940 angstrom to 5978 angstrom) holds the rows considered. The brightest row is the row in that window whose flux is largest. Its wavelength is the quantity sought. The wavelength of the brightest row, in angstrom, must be 5949.35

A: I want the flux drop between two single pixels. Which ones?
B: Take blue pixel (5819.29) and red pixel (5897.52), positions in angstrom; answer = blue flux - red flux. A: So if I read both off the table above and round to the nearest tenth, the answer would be 1.0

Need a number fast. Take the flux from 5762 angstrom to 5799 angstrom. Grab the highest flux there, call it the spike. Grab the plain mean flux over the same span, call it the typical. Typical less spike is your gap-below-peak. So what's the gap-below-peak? -0.45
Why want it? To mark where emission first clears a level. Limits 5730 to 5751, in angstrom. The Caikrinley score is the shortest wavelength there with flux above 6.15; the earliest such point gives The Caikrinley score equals 5742.09 angstrom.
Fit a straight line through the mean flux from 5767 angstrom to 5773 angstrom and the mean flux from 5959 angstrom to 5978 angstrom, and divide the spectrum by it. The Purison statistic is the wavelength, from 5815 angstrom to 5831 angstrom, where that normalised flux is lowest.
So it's 5821.97 angstrom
